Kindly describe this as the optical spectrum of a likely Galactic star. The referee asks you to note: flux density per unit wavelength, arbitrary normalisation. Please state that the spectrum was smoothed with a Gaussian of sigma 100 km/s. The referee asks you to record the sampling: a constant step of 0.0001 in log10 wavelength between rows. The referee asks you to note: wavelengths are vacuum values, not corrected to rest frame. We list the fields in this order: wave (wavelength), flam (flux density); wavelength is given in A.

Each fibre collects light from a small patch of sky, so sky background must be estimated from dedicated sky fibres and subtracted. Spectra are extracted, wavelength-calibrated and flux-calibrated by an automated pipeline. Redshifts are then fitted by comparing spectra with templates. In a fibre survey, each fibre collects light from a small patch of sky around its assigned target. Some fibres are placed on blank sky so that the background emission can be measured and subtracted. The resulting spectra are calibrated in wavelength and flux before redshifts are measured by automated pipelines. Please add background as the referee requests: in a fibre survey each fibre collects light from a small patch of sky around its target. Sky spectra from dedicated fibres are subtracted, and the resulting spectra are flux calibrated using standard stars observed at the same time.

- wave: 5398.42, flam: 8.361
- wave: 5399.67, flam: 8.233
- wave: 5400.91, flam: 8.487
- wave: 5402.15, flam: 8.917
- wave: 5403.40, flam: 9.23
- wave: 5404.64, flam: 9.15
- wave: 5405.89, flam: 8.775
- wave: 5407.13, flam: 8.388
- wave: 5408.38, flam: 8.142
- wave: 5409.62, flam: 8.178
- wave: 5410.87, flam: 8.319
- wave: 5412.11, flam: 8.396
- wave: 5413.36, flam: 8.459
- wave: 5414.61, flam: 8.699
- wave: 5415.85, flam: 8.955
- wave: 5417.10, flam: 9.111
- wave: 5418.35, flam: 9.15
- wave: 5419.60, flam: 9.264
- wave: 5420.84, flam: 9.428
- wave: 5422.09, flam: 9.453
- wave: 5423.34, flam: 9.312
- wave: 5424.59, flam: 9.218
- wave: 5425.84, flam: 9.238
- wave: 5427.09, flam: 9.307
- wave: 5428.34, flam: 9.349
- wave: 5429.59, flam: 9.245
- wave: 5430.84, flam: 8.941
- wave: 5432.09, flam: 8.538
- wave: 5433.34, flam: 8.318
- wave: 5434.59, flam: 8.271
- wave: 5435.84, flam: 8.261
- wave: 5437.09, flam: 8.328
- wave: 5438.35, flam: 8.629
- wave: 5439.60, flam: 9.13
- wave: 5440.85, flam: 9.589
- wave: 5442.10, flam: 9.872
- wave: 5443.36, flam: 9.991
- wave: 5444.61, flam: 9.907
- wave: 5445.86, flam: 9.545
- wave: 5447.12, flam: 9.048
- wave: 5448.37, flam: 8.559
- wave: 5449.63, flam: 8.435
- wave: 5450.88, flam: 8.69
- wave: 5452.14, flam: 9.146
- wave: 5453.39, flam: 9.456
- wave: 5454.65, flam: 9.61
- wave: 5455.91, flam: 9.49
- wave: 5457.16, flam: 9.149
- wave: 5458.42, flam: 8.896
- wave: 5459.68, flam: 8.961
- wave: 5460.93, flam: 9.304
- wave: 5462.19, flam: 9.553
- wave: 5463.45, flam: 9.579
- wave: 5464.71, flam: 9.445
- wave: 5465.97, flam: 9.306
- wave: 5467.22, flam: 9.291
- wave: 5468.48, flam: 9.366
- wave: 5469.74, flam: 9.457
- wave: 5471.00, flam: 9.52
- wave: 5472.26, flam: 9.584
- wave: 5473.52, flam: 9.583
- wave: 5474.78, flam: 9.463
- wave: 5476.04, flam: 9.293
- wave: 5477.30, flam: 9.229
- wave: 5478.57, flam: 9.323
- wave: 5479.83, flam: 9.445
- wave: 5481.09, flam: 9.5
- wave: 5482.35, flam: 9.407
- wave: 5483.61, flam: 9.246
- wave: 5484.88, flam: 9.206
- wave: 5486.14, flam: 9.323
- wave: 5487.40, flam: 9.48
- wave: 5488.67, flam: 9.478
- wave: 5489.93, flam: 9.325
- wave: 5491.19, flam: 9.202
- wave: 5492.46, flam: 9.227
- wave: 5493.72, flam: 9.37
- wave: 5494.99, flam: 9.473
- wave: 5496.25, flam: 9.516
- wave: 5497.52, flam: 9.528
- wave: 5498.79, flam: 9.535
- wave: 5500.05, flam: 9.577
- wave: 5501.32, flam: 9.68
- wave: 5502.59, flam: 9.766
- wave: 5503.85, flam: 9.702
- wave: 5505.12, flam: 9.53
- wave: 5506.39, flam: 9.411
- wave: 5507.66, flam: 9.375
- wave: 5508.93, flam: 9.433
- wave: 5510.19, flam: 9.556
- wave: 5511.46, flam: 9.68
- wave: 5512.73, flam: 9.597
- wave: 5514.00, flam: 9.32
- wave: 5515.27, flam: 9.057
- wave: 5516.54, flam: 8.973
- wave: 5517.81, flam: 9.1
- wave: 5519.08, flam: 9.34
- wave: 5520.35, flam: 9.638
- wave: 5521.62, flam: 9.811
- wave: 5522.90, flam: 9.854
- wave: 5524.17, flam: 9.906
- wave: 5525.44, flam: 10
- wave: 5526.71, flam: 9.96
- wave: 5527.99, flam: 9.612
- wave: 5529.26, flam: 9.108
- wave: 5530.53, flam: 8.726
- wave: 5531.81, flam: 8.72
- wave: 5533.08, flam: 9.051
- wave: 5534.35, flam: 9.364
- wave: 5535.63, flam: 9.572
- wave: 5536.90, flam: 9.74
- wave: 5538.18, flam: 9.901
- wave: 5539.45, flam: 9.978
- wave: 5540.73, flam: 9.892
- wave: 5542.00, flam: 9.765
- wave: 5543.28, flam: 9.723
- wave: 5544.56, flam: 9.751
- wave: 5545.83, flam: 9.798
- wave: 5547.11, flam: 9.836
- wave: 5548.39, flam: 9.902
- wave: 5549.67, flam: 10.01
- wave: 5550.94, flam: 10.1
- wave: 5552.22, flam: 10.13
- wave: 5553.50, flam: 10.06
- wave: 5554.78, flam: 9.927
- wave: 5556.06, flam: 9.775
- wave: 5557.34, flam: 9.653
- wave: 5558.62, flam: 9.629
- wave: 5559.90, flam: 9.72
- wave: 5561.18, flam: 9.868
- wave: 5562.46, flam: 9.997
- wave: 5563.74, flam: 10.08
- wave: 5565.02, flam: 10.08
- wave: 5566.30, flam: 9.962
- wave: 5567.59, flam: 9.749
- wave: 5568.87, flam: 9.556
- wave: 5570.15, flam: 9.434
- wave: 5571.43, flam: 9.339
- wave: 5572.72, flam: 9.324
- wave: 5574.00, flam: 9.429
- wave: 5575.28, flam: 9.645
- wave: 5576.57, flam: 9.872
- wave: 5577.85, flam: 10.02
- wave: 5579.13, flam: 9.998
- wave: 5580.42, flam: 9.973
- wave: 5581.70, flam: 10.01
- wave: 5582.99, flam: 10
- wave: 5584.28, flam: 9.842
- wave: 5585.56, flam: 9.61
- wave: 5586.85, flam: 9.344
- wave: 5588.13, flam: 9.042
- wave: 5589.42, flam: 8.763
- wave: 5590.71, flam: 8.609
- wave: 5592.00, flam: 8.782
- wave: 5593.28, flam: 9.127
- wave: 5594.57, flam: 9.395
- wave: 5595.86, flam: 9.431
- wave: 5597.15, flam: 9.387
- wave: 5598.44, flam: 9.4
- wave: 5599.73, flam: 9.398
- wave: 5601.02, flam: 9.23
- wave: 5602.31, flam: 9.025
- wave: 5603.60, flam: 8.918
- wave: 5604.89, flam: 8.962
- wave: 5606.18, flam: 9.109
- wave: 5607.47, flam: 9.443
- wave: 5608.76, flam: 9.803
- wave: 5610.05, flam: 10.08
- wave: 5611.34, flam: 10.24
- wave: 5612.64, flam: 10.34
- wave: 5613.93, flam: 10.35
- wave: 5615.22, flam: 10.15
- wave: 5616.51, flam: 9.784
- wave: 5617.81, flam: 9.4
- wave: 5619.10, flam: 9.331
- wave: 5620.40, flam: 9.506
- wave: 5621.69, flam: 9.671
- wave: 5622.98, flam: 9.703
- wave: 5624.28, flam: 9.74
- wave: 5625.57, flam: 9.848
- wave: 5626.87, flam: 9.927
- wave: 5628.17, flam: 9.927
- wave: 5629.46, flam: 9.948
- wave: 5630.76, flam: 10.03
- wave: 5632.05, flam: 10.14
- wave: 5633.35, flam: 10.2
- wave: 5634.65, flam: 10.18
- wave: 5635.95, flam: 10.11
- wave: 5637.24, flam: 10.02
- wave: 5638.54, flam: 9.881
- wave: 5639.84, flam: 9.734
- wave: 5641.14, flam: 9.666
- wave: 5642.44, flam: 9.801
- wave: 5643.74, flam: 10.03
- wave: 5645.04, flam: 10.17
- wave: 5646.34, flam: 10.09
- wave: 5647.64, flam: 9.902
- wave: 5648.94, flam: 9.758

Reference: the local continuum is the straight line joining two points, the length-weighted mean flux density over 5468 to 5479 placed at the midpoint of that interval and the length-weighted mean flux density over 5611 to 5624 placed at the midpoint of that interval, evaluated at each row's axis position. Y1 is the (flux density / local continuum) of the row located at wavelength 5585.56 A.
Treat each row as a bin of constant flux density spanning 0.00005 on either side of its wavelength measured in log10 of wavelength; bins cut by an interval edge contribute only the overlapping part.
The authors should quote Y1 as 0.99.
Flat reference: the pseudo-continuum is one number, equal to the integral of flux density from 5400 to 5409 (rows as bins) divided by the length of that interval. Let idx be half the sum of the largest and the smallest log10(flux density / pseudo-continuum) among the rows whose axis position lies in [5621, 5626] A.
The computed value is 0.049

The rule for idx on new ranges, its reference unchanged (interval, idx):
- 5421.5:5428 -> 0.030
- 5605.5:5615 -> 0.047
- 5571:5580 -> 0.045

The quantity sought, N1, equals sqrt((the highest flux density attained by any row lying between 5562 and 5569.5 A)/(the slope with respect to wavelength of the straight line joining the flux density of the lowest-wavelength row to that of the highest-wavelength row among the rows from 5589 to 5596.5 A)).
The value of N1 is 9.9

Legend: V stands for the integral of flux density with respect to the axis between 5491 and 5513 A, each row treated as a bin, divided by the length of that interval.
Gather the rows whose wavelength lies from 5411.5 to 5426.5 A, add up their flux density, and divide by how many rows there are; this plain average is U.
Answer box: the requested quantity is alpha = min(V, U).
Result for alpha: 9.1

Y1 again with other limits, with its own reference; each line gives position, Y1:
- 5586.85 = 0.96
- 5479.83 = 1.00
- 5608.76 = 1.00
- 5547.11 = 1.02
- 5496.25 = 1.00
